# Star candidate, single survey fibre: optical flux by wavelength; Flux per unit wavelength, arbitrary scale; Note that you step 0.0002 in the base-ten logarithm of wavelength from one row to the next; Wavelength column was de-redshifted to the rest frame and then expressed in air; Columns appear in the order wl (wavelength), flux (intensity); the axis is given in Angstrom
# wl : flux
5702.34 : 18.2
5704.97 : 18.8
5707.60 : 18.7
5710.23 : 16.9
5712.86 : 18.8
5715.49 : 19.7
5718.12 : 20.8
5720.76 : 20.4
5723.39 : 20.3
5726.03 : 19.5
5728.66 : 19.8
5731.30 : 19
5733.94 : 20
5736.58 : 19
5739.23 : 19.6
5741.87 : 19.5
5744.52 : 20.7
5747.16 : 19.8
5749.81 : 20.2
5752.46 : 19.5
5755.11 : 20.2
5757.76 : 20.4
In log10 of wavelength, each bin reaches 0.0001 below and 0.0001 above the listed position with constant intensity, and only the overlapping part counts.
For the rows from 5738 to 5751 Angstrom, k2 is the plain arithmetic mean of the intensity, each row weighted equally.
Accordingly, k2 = 20.0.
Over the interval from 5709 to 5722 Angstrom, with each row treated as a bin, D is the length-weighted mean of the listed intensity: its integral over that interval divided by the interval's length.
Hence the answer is 19.33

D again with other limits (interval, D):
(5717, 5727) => 20.26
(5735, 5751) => 19.79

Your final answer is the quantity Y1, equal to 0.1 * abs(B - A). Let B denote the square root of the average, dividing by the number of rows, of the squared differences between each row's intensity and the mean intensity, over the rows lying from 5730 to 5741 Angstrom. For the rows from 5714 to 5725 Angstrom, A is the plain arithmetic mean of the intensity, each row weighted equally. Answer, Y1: 1.99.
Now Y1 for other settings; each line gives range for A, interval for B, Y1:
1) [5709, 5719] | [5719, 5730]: 1.87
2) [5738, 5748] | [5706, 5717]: 1.89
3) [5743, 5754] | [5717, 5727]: 1.96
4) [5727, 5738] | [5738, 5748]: 1.90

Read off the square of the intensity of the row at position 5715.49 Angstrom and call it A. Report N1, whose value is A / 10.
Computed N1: 38.8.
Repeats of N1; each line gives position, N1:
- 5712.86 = 35.3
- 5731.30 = 36.1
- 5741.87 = 38.0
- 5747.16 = 39.2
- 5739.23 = 38.4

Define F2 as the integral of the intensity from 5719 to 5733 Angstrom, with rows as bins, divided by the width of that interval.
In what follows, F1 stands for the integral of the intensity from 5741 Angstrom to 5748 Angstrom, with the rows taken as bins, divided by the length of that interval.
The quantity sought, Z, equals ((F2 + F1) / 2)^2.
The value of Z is 398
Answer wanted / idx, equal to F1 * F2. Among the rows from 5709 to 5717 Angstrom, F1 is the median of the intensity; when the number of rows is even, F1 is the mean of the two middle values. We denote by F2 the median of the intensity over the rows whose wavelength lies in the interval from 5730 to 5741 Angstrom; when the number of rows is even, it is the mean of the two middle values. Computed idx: 363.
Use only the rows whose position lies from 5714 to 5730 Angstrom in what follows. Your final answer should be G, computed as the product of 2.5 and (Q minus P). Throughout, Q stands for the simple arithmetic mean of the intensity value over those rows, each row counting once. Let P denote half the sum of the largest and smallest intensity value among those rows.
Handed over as -0.2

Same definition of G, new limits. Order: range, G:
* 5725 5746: -0.5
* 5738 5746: -0.4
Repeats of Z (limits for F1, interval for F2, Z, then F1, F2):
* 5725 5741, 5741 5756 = 390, 19.5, 20.0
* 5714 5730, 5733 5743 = 392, 20.1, 19.5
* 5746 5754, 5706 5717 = 369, 19.8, 18.6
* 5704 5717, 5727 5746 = 366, 18.6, 19.7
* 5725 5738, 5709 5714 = 348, 19.5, 17.8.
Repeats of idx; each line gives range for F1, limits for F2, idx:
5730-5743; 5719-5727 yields 396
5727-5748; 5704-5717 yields 370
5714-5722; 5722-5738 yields 401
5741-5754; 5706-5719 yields 372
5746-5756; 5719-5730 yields 401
